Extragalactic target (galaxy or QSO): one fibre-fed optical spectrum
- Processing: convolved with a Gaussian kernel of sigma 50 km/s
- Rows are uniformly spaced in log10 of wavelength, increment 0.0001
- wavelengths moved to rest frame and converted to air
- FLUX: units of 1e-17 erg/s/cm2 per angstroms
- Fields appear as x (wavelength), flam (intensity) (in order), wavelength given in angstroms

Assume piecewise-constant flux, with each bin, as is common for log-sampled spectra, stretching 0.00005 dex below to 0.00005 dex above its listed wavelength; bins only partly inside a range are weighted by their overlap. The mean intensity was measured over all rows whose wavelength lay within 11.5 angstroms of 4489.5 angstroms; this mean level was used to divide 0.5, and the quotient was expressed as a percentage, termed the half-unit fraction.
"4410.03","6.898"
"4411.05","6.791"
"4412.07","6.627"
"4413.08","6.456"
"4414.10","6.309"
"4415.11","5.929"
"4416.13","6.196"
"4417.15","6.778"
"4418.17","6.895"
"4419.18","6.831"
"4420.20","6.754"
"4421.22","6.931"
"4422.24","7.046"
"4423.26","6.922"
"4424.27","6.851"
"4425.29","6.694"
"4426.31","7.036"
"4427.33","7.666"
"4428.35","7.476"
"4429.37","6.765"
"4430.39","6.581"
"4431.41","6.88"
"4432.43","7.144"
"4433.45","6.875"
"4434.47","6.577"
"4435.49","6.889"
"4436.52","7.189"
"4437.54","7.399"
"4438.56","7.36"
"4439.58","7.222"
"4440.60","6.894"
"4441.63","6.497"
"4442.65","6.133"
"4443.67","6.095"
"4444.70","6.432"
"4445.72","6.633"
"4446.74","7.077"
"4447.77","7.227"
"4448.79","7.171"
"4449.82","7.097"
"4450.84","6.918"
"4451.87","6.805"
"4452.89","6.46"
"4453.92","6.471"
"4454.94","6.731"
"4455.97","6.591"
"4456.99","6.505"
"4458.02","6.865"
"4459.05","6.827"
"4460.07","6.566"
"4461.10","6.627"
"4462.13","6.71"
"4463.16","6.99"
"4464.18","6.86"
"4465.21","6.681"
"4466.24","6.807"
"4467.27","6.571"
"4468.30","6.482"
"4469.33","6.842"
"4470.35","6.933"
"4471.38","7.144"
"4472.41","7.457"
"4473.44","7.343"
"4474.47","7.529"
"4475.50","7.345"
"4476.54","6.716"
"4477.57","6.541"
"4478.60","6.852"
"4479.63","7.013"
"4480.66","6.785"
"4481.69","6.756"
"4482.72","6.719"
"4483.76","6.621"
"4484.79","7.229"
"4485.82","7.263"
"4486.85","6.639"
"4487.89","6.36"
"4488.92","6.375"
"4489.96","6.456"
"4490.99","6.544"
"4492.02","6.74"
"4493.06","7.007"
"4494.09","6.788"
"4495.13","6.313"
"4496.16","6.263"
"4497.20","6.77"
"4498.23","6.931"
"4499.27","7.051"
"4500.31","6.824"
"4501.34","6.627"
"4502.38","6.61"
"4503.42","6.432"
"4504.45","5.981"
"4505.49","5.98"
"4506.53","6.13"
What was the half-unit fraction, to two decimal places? 7.42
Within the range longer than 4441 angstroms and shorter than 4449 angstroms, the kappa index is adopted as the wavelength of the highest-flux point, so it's 4447.77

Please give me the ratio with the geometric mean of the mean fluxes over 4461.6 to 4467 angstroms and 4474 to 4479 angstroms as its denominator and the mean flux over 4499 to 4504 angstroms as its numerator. 0.97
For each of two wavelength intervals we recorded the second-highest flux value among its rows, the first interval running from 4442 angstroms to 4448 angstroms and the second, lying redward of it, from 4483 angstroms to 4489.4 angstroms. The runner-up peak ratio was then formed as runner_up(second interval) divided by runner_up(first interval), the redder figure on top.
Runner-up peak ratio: 1.02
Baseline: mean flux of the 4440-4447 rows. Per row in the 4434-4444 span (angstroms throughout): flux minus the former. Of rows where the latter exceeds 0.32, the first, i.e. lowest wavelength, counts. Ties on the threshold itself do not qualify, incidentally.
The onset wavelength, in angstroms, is 4435.49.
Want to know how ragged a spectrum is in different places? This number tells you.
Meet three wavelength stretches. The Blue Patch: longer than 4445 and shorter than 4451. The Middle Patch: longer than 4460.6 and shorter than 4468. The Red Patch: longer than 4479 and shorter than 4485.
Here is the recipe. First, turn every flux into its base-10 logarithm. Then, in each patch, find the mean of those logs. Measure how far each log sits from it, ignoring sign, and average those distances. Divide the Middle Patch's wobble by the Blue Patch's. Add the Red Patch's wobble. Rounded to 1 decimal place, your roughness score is 0.7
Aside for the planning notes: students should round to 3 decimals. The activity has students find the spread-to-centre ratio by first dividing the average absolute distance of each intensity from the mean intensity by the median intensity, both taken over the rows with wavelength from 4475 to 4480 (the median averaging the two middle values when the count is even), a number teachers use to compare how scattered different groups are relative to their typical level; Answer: 0.033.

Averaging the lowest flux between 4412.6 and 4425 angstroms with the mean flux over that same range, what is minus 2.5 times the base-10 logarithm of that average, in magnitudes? -2.00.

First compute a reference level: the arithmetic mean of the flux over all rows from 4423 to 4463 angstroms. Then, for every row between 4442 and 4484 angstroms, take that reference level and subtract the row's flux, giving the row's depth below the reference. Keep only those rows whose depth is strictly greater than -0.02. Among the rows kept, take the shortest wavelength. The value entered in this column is 4442.65 angstroms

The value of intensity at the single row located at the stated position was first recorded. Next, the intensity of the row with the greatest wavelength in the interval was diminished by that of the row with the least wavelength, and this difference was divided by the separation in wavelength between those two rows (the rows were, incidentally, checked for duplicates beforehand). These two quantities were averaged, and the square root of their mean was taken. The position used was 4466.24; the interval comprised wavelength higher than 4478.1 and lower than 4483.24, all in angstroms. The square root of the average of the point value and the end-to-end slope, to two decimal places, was 1.84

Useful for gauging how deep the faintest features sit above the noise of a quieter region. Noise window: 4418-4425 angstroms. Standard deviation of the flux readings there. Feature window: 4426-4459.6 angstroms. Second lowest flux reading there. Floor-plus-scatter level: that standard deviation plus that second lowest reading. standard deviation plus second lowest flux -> 6.22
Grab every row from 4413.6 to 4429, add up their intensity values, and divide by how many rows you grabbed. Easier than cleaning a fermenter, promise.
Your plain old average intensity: 6.82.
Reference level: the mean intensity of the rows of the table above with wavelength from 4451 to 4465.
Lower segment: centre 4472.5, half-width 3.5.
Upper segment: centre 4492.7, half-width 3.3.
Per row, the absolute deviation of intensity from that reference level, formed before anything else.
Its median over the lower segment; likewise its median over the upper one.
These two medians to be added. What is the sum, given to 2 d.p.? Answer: 0.84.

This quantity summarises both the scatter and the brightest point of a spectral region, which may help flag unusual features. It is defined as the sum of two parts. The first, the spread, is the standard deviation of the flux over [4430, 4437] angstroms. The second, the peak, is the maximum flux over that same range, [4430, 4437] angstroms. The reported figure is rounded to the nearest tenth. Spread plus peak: 7.4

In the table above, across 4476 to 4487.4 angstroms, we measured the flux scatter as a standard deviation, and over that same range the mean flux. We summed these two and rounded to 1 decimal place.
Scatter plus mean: 7.1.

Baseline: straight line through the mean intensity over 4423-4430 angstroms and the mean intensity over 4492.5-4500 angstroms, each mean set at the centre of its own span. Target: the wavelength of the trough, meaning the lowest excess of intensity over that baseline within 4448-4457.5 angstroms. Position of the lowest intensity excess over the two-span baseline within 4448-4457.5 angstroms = 4452.89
